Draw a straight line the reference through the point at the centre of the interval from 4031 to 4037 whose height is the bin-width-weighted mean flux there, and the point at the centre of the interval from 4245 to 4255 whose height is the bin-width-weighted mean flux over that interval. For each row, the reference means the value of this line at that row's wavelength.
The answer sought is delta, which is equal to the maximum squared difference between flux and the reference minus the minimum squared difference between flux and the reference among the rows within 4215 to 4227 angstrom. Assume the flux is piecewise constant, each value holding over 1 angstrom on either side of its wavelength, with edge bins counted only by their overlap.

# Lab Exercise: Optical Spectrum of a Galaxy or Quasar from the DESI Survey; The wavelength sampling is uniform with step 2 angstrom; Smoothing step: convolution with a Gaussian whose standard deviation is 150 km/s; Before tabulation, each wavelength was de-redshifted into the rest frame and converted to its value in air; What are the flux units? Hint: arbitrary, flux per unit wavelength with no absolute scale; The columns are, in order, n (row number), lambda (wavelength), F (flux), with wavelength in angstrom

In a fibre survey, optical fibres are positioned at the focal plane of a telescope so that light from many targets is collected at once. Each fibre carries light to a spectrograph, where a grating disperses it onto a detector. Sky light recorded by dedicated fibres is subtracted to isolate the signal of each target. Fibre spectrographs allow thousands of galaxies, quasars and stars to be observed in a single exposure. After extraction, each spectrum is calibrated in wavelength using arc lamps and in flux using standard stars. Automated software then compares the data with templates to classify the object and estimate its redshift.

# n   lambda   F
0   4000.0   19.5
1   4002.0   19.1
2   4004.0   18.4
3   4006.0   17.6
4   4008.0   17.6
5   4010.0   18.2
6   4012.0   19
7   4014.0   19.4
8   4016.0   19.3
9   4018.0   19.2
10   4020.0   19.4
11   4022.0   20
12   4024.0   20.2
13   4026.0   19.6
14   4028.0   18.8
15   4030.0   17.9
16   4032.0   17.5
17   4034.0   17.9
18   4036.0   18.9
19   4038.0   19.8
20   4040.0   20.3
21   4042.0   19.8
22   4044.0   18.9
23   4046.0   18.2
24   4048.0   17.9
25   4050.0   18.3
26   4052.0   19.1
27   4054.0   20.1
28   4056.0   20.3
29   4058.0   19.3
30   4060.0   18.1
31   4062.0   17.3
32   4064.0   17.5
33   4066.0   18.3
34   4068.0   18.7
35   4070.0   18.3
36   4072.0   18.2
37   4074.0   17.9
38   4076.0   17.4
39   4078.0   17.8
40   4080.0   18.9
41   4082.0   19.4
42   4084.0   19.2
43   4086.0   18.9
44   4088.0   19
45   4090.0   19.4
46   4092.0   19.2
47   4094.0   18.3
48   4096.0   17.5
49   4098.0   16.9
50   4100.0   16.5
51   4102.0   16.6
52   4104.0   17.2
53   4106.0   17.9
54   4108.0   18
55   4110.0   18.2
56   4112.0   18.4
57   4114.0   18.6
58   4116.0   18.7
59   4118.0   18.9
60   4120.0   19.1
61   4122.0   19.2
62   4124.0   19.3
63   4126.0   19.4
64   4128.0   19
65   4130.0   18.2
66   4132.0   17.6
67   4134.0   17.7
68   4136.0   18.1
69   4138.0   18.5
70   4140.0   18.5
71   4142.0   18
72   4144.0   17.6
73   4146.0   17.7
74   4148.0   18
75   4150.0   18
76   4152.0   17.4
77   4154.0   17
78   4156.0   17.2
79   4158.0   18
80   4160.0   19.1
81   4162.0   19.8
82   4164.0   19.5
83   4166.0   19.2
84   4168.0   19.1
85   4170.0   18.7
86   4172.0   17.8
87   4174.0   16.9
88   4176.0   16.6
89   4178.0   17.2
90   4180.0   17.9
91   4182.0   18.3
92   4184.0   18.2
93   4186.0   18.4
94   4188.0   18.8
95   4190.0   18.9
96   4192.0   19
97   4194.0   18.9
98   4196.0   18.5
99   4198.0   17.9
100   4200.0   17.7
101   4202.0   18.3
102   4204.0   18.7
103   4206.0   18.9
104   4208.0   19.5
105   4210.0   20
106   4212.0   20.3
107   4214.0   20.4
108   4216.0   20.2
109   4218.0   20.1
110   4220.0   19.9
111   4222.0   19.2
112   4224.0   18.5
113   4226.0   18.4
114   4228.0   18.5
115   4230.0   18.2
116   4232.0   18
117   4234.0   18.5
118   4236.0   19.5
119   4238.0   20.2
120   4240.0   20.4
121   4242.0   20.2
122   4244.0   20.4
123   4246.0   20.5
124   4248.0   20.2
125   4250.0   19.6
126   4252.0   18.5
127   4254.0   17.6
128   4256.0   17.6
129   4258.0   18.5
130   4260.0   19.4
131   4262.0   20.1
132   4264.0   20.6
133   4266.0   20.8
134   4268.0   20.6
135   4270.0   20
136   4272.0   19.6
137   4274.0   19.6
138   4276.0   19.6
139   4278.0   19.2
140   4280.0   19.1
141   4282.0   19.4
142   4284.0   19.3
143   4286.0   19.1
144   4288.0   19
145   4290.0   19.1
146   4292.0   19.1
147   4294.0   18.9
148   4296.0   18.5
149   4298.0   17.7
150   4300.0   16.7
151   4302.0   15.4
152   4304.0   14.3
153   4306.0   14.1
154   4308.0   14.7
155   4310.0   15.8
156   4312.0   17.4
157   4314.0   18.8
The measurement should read 1.2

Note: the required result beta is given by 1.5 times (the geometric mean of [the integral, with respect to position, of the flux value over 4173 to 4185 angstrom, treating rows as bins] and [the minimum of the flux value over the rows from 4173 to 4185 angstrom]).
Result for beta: 88.6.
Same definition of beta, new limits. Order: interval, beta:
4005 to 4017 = 93.8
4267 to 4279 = 101.2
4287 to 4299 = 94.6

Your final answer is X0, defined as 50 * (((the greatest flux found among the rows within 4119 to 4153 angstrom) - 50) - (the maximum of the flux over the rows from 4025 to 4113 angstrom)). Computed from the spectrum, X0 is -2545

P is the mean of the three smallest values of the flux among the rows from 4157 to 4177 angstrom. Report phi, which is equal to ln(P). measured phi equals 2.84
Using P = 17.1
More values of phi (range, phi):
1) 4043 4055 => 2.90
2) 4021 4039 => 2.88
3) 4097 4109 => 2.81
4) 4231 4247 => 2.93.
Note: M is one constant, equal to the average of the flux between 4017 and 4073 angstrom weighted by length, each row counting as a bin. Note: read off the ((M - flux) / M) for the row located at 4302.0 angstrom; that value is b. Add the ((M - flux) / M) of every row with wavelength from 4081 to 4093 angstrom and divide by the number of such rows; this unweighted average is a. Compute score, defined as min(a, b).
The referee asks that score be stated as -0.018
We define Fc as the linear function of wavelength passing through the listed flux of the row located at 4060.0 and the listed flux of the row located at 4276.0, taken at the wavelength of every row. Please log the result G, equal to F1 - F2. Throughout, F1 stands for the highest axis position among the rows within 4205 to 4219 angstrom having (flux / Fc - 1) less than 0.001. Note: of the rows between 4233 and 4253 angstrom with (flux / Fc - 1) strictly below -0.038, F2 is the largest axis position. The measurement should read -46 angstrom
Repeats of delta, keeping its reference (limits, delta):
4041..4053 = 2.7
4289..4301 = 8.0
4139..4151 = 1.2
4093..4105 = 3.8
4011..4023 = 2.8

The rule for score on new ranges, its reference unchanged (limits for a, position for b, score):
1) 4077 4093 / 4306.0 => -0.007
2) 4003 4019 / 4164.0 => -0.034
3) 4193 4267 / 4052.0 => -0.022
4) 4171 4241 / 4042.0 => -0.050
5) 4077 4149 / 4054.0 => -0.066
